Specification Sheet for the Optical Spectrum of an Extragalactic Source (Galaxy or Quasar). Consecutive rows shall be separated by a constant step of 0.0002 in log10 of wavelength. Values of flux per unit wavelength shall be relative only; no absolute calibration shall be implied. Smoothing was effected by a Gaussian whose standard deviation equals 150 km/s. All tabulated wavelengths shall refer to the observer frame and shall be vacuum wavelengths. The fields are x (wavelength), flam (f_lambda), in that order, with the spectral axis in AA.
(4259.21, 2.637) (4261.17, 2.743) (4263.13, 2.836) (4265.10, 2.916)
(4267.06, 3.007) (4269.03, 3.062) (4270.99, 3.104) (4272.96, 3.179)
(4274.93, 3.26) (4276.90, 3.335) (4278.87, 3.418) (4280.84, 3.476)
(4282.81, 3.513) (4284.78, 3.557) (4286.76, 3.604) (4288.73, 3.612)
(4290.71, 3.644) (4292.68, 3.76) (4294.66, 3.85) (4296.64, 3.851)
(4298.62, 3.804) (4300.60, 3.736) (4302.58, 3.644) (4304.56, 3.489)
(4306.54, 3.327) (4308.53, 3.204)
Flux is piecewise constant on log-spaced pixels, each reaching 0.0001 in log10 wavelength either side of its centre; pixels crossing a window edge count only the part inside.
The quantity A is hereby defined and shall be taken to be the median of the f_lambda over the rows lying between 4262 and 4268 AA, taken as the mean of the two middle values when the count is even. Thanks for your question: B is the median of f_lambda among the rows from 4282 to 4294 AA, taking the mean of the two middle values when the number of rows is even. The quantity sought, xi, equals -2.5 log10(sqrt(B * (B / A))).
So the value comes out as -0.81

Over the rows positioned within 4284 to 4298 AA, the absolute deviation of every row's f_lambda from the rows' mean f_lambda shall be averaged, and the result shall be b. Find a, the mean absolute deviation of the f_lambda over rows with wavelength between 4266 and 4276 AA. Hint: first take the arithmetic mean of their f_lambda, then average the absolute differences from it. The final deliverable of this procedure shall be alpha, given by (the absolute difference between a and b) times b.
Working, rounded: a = 0.078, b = 0.106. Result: 0.0030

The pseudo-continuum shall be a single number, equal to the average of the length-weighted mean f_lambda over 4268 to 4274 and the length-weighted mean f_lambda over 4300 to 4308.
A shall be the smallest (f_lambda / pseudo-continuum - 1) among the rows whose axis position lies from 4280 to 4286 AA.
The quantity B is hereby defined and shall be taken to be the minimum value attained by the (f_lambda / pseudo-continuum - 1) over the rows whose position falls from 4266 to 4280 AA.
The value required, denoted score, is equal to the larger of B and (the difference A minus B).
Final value 0.141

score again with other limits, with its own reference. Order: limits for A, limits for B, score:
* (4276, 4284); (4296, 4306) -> 0.052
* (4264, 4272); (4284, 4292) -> 0.072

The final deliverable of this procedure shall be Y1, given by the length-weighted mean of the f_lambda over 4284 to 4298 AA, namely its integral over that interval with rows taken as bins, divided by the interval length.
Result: 3.70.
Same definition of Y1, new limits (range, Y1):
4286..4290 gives 3.61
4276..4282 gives 3.42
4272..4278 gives 3.26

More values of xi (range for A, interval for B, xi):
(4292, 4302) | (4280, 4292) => -0.66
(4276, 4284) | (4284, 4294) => -0.72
